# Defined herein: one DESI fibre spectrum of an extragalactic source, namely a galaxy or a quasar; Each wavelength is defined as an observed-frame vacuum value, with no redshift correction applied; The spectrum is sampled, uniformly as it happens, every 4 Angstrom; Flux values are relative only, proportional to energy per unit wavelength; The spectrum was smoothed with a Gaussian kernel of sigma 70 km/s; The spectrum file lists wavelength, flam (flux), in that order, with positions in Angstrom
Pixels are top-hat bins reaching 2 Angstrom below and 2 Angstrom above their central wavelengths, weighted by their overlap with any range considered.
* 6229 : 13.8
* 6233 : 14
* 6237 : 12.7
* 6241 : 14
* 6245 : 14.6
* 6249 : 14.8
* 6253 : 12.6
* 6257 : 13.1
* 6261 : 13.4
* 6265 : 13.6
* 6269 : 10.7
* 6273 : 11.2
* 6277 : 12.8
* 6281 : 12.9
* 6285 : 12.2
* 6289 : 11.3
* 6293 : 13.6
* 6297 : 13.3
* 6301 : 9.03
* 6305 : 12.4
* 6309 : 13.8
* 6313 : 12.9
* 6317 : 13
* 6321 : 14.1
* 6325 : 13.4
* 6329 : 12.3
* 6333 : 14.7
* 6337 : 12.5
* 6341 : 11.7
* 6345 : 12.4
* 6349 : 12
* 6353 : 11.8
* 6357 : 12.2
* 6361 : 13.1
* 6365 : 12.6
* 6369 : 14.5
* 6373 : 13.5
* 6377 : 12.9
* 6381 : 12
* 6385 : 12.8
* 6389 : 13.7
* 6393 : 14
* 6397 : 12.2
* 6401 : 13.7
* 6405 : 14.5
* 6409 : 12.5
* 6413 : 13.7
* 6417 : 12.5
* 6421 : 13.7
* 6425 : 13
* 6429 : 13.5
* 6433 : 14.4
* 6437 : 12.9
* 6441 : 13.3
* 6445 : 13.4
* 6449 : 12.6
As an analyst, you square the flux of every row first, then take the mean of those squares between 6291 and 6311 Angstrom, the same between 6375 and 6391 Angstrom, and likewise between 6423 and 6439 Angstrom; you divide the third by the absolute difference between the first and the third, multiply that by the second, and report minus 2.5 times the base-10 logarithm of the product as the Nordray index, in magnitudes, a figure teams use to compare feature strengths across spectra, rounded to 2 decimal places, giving -7.75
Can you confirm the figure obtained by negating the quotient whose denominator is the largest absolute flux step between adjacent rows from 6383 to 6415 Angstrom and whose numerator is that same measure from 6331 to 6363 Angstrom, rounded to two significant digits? -1.1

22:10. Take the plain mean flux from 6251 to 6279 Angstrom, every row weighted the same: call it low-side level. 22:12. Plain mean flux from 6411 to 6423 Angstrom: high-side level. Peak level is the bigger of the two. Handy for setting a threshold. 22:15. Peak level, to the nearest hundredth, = 13.30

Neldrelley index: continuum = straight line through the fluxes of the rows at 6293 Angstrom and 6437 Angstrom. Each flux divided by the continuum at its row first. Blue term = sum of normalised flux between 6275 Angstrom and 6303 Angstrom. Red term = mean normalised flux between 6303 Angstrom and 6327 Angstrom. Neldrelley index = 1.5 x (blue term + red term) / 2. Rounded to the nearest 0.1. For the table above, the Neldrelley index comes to 5.4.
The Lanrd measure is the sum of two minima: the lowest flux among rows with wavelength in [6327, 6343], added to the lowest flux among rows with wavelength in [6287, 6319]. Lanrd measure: 20.7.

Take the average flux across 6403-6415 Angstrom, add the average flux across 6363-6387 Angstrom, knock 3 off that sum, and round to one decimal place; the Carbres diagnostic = 23.6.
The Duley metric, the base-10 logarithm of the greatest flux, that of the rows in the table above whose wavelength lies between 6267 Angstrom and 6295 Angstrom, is 1.13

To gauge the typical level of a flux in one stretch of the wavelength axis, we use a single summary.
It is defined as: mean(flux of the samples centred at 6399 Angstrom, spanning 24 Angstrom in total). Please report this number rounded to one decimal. 13.4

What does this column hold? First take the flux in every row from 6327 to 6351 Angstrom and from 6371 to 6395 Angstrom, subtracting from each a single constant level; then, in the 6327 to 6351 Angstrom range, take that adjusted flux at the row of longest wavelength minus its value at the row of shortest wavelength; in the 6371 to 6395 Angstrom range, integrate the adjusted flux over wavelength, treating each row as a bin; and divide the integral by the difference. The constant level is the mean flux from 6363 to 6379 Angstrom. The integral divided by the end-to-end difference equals 18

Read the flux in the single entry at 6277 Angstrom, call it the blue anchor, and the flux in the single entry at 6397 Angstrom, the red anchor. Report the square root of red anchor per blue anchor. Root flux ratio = 0.98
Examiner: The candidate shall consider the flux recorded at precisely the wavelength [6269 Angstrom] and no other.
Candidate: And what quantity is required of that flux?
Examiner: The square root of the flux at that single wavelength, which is 3.27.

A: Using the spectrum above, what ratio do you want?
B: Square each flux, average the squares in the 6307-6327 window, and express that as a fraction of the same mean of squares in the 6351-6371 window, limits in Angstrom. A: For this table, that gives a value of 1.09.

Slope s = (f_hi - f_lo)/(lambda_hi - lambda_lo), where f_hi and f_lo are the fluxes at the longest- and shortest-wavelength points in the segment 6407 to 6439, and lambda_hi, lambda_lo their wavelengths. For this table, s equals 0.014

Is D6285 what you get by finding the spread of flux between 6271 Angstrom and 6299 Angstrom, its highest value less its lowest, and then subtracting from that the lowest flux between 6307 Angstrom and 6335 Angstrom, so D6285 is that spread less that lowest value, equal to -9.9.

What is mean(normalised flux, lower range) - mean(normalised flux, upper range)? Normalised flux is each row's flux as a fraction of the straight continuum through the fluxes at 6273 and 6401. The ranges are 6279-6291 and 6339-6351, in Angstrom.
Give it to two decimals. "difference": 0.11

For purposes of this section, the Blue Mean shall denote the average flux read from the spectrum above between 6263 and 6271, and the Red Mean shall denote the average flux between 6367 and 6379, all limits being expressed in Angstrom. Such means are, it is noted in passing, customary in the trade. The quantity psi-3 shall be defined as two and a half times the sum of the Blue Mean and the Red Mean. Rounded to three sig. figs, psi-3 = 64.5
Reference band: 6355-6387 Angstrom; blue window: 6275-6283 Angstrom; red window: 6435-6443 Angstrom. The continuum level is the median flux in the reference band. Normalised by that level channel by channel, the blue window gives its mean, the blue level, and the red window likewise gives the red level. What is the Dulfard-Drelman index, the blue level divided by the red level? 0.98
